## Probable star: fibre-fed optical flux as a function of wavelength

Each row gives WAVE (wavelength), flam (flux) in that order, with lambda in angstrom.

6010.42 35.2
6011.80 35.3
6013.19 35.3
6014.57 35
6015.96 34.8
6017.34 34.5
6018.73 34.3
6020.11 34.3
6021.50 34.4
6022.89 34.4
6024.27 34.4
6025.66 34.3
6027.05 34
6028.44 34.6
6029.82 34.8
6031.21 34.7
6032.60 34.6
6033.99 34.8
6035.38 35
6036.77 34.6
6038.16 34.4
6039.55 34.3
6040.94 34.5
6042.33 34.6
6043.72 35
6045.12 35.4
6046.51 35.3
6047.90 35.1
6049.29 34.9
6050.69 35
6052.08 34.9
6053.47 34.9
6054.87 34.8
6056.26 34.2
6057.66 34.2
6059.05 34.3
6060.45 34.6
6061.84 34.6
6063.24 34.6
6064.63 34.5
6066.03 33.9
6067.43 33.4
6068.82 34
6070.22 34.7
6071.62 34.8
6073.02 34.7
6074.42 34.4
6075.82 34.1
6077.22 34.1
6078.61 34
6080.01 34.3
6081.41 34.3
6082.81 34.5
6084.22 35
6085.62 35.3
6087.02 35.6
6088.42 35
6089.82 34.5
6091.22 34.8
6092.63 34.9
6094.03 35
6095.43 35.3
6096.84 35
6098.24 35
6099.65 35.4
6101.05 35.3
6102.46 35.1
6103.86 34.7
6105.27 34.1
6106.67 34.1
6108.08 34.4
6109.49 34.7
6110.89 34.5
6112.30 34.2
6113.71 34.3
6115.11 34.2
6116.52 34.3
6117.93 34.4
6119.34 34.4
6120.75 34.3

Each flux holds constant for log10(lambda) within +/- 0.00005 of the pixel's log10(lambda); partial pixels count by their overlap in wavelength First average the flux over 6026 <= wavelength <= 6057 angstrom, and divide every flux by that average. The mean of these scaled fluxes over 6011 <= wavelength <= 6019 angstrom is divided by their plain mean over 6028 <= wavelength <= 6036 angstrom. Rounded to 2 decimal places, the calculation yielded 1.00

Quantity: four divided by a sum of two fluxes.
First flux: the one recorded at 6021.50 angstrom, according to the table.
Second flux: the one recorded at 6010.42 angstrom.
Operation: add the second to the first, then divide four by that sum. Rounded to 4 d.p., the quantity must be 0.0575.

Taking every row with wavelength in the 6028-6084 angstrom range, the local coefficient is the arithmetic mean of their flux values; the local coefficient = 34.6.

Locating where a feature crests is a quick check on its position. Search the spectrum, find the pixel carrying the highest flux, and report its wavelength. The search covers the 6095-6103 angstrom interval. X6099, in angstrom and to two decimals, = 6099.65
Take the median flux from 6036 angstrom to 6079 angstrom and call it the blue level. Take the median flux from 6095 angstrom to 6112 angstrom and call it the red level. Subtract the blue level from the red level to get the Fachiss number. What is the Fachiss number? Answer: 0.25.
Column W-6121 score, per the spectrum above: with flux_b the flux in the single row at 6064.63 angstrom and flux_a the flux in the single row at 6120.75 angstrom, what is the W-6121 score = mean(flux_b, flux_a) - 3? 31.4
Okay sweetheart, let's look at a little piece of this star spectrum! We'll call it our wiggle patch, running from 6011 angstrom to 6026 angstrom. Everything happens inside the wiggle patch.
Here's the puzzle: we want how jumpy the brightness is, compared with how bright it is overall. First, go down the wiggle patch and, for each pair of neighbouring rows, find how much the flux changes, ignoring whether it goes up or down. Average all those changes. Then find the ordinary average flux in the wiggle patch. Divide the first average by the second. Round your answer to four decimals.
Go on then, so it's 0.0035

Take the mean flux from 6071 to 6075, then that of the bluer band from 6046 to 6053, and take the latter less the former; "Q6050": 0.4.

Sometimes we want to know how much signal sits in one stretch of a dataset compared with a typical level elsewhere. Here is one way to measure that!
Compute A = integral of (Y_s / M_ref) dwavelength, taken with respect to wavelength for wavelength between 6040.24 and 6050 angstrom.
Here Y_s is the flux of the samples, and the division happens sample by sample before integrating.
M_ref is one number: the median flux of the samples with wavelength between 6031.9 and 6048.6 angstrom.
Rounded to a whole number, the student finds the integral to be 10 angstrom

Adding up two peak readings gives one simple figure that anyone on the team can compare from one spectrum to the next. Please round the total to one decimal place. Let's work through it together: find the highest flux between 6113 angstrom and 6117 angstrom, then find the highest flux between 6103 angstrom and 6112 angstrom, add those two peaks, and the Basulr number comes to 69.0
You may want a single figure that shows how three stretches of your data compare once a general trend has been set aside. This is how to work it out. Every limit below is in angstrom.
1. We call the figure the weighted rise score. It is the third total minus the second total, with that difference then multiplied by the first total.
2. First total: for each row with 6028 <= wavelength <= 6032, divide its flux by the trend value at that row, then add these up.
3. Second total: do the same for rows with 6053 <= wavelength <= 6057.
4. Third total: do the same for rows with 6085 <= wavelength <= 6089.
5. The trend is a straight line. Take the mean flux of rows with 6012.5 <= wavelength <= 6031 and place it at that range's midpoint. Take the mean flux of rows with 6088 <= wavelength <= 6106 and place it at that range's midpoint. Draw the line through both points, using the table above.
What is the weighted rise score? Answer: 0.13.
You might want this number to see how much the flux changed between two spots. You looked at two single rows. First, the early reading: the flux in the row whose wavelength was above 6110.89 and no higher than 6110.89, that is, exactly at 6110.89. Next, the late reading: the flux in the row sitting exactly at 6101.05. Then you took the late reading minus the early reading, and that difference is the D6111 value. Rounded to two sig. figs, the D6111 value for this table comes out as 0.80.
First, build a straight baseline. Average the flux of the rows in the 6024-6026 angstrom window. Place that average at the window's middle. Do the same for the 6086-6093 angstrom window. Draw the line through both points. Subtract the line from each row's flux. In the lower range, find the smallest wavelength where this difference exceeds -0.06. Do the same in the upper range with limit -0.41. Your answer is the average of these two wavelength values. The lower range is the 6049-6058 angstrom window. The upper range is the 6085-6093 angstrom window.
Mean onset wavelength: 6067.5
